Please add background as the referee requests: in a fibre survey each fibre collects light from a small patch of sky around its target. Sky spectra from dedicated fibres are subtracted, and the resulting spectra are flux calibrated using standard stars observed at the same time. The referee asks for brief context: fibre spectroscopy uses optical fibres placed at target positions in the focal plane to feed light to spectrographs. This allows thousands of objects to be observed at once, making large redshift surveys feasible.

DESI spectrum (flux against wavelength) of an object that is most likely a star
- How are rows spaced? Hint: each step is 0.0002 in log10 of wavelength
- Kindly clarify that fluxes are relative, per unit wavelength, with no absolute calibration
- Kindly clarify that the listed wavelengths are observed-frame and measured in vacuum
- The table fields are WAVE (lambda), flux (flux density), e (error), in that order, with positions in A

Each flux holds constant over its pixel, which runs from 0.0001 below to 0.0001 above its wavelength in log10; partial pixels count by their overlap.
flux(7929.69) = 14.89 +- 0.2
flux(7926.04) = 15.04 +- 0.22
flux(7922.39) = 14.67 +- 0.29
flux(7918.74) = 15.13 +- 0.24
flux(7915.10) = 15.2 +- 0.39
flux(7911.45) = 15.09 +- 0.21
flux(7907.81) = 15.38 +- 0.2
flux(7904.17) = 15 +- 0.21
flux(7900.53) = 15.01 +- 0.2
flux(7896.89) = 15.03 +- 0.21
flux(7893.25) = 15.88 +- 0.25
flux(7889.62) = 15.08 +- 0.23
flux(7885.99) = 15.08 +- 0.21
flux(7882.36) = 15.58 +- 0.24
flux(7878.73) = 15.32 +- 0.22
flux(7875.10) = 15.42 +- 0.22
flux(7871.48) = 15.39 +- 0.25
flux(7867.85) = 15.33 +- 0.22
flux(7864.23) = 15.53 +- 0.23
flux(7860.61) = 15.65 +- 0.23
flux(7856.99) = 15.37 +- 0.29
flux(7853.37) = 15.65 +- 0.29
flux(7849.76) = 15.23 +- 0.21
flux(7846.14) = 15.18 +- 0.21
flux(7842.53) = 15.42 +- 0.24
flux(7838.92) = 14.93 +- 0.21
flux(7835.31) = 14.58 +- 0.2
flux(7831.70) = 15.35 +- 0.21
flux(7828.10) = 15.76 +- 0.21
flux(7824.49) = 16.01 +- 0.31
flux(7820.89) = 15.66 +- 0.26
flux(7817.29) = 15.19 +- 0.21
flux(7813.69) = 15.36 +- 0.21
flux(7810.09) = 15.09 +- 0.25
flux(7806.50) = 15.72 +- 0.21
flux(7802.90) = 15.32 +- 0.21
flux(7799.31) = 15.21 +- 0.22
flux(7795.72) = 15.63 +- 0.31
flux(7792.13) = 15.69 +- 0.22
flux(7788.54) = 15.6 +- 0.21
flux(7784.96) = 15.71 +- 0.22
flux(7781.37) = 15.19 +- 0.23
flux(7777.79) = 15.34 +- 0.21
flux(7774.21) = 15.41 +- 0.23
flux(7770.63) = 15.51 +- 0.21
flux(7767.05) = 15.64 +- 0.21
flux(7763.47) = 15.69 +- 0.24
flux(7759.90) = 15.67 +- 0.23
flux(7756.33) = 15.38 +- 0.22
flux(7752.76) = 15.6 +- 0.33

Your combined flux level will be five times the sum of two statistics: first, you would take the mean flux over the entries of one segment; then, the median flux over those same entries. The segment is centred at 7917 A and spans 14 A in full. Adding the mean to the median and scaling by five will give 151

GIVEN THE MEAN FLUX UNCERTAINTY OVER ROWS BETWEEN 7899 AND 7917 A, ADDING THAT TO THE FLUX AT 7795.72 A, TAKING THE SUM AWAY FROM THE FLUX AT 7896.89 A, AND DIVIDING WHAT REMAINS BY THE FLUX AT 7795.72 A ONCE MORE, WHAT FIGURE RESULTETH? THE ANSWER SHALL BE -0.054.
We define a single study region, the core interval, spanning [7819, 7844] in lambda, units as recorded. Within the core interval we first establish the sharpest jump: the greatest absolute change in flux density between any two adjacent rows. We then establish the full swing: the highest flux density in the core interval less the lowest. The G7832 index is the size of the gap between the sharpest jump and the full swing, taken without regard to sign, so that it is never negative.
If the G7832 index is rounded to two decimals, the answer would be 0.66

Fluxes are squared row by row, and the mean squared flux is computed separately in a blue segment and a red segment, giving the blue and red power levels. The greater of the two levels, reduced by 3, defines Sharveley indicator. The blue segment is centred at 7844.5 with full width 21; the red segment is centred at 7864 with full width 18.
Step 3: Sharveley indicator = 236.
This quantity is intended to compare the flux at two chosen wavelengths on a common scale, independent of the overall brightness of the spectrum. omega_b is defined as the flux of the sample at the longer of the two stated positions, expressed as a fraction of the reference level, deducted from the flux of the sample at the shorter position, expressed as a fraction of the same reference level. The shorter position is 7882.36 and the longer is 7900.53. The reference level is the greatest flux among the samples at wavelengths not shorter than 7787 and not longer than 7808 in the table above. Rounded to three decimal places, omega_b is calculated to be 0.036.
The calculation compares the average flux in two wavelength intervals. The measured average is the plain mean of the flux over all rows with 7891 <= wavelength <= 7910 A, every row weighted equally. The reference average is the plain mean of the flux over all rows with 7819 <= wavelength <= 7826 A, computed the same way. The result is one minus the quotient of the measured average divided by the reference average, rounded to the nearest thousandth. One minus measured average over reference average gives 0.036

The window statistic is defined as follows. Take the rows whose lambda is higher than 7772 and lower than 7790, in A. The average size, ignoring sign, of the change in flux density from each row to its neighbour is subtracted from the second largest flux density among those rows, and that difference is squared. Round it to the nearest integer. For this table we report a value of 237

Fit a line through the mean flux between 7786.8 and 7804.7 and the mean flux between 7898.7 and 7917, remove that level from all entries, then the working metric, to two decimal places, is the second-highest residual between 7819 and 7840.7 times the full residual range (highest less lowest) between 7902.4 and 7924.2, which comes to 0.25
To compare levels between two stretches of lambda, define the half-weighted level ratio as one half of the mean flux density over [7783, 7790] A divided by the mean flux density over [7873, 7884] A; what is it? 0.507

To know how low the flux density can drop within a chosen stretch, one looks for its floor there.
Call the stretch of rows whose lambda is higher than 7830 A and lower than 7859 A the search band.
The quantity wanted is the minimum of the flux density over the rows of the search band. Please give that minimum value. 14.58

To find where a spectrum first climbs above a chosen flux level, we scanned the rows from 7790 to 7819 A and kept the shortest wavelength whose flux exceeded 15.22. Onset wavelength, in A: 7792.13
